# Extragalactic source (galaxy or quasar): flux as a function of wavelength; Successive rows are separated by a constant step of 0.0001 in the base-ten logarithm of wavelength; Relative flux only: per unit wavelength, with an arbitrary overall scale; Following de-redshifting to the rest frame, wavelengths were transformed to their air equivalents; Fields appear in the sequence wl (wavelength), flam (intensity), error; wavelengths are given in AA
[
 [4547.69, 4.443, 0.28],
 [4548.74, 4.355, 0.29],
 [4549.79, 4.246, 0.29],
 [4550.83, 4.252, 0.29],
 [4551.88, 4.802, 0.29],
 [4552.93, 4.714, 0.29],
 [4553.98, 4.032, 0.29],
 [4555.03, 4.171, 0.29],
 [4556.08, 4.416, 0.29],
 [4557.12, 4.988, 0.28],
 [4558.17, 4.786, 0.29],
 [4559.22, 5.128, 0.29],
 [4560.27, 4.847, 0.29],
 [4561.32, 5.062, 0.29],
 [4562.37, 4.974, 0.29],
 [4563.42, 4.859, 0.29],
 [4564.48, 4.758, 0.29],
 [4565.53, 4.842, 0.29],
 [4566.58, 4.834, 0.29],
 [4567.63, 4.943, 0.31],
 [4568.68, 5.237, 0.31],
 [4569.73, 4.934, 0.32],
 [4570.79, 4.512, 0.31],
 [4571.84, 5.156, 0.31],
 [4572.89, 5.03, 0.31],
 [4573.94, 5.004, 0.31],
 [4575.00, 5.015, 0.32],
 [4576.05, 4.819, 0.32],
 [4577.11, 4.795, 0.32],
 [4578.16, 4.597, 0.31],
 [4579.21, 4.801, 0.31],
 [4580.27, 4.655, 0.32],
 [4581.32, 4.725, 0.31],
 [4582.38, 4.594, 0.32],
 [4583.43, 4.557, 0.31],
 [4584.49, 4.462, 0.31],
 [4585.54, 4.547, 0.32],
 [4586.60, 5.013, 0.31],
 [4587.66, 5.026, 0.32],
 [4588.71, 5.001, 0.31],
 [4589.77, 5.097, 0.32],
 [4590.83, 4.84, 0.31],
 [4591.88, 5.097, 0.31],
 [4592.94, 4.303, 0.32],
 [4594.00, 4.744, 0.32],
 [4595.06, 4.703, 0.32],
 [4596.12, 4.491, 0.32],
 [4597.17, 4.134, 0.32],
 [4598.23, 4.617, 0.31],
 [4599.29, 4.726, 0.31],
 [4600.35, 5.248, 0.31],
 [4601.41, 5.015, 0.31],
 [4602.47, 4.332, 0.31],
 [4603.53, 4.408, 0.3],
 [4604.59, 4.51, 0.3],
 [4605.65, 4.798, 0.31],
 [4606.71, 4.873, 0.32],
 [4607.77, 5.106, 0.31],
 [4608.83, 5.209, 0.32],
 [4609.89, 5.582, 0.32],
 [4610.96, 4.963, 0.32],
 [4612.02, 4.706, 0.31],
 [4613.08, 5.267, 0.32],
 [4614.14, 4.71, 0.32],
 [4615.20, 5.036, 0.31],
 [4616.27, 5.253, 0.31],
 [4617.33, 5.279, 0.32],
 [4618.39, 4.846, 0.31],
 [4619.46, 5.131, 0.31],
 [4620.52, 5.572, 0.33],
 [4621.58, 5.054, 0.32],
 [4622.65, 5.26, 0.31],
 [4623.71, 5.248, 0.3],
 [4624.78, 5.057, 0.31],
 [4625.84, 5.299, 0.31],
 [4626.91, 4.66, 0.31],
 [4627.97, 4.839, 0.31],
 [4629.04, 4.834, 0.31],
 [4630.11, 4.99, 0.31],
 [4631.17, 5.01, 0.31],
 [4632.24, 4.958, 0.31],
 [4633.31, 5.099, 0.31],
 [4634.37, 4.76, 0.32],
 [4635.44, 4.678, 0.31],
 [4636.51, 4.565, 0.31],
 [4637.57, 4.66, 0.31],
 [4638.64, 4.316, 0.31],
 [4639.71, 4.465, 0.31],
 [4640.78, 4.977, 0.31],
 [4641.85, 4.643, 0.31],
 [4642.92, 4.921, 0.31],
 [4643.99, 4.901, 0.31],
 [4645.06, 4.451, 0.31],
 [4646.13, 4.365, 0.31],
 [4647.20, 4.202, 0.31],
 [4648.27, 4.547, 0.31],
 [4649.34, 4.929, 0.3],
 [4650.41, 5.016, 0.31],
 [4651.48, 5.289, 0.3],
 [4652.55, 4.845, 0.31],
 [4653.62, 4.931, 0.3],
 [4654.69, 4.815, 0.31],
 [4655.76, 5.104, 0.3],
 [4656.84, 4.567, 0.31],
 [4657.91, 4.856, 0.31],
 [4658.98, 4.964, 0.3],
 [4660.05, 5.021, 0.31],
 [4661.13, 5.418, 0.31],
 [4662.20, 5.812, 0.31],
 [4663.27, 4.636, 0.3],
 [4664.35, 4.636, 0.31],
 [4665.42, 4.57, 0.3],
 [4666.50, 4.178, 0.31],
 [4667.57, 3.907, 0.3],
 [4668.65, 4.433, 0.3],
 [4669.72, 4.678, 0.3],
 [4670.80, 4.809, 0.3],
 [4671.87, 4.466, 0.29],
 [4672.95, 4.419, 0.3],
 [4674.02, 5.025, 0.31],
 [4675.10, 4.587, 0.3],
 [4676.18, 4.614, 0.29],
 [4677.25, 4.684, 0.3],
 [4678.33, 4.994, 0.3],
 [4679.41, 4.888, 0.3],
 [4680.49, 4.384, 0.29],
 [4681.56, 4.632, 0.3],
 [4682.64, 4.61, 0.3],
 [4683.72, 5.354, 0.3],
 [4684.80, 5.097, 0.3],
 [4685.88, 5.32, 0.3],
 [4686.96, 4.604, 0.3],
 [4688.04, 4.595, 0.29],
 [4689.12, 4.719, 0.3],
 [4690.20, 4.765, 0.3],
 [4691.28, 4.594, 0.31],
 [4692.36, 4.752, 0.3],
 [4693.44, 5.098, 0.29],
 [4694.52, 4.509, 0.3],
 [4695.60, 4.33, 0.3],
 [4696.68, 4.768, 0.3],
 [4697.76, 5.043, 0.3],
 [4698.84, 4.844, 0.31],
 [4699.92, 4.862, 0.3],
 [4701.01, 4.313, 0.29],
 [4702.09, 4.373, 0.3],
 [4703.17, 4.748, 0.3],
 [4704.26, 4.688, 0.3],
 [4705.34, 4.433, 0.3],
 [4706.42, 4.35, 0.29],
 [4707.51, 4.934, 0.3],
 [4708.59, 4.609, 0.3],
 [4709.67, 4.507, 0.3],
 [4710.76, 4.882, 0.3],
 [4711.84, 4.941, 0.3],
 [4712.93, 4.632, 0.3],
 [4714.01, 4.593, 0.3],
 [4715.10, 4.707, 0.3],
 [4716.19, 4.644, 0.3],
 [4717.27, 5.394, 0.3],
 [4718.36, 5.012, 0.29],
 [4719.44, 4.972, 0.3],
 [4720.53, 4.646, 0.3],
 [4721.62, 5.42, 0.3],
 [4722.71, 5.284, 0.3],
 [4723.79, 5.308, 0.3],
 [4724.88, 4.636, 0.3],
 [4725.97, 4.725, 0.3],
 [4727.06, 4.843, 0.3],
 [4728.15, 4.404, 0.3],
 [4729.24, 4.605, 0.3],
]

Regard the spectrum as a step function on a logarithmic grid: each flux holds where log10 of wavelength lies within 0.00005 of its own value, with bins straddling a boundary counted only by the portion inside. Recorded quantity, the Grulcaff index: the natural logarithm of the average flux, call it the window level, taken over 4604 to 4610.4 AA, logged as 1.61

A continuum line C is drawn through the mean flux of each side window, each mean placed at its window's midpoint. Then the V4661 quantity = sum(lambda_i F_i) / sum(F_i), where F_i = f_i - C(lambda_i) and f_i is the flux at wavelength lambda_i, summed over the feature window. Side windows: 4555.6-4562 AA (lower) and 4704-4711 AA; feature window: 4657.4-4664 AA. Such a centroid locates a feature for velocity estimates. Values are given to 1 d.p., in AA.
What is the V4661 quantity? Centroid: 4661.0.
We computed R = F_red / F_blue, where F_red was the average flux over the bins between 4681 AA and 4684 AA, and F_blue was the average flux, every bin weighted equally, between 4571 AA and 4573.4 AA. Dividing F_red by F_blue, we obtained 0.96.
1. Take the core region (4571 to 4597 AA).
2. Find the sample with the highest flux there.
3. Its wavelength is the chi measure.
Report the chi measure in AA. 4571.84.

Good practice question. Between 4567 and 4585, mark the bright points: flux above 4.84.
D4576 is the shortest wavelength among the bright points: 4567.63 AA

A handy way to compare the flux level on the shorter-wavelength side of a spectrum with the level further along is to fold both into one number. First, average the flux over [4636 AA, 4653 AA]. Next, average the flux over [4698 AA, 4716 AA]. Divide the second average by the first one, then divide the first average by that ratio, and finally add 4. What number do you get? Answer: 8.7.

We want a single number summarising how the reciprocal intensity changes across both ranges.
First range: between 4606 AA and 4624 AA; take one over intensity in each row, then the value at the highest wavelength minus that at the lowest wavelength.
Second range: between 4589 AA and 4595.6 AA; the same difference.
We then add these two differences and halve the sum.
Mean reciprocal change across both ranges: 0.001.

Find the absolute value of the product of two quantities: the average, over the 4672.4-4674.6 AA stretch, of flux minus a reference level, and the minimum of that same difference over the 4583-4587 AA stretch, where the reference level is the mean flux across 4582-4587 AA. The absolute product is 0.015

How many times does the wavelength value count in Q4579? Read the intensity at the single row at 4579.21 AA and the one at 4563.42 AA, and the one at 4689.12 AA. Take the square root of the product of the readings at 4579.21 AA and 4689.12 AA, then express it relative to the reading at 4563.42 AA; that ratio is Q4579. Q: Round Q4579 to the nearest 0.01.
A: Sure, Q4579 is 0.98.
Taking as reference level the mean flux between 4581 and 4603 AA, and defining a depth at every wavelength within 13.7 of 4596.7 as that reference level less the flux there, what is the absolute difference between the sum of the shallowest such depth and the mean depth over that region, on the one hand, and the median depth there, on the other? 0.87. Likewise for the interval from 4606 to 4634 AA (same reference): 0.87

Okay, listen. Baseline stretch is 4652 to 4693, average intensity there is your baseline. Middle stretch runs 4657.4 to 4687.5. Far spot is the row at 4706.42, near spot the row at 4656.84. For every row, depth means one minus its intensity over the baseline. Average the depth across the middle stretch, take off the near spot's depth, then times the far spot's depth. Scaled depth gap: -0.0038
